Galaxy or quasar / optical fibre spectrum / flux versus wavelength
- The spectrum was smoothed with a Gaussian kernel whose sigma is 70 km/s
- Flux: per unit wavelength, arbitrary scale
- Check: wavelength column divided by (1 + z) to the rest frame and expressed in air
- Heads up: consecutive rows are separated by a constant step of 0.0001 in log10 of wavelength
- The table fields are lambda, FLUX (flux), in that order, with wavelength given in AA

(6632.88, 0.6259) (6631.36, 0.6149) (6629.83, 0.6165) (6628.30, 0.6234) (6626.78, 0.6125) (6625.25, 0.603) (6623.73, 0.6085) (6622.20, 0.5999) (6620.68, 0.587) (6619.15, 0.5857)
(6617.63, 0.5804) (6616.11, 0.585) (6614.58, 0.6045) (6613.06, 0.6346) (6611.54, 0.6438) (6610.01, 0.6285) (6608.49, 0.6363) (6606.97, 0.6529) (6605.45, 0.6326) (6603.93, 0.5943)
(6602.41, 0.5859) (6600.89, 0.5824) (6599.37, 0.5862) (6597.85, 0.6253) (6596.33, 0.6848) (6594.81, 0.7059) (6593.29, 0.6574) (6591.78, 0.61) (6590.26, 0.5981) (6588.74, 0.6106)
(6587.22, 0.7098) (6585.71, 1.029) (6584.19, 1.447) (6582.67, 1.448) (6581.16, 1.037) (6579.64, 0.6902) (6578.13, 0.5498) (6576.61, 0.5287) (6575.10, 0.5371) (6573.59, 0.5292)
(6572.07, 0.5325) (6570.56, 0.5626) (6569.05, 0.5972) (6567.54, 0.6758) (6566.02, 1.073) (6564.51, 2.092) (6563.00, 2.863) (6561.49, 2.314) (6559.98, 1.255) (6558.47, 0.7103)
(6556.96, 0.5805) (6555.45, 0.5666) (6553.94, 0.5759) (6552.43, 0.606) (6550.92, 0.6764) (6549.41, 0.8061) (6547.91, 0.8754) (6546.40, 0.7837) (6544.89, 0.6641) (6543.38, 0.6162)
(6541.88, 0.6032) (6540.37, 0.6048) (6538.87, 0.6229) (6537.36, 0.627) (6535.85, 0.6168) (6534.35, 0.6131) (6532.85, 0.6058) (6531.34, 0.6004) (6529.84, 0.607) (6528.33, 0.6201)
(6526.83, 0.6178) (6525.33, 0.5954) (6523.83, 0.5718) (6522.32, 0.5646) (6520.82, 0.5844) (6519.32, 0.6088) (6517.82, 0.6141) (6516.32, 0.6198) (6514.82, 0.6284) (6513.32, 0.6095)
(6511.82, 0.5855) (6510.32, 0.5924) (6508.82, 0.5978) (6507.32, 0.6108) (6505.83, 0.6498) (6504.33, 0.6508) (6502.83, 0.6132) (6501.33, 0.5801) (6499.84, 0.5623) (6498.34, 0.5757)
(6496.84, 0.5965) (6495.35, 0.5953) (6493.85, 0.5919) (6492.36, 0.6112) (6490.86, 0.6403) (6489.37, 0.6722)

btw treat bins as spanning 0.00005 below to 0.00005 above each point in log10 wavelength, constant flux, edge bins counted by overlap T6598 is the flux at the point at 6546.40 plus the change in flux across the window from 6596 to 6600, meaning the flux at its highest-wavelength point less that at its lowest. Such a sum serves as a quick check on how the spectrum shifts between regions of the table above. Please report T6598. 0.69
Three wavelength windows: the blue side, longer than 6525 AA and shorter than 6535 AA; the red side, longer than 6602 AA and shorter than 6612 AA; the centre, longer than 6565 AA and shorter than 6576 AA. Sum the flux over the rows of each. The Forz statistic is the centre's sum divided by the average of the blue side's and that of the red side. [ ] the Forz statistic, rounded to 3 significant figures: 1.04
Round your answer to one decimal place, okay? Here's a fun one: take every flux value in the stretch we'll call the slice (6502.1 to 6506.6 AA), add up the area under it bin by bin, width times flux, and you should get 2.9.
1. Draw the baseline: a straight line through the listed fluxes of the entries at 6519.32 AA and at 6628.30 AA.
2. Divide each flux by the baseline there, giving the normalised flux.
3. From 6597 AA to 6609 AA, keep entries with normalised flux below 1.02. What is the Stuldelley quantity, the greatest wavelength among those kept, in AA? 6605.45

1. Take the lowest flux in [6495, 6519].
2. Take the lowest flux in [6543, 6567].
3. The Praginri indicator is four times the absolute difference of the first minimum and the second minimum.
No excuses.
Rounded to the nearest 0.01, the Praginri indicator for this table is 0.02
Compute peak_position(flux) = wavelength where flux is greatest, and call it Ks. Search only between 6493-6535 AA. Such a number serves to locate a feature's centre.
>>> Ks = 6504.33 AA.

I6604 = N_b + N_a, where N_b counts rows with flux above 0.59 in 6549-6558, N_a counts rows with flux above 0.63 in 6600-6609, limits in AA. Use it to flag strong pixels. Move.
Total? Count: 6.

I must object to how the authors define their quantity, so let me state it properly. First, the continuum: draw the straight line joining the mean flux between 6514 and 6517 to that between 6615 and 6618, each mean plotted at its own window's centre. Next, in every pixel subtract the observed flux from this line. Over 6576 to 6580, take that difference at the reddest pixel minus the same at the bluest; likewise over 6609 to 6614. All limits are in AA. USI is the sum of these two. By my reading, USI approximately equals -0.17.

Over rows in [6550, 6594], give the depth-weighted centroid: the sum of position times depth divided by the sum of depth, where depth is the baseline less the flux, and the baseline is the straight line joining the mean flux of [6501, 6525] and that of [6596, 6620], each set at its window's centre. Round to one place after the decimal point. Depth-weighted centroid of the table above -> 6568.6 AA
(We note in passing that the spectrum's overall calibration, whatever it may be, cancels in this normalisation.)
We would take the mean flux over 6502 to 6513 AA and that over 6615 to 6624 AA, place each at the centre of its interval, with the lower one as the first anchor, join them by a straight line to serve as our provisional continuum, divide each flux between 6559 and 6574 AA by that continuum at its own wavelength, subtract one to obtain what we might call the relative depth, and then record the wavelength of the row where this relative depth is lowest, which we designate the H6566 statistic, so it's 6573.59 AA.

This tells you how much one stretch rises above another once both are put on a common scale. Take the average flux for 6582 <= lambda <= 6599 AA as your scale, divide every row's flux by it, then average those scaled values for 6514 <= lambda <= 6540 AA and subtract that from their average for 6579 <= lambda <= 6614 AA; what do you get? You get 0.2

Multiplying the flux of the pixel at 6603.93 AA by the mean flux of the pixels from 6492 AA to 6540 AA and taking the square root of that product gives 0.599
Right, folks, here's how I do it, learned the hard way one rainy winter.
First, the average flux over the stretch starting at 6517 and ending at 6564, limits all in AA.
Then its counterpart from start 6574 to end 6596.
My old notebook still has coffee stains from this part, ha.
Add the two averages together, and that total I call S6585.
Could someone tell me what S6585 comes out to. 1.58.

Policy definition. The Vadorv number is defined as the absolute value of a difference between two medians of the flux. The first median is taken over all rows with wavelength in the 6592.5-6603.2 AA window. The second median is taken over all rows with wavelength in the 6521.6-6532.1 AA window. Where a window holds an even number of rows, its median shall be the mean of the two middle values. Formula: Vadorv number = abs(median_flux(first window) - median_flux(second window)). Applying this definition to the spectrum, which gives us 0.025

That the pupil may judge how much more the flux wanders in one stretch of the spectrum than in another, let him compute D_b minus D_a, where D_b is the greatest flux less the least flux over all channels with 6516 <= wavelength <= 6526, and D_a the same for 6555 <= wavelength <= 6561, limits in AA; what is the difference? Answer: -0.633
